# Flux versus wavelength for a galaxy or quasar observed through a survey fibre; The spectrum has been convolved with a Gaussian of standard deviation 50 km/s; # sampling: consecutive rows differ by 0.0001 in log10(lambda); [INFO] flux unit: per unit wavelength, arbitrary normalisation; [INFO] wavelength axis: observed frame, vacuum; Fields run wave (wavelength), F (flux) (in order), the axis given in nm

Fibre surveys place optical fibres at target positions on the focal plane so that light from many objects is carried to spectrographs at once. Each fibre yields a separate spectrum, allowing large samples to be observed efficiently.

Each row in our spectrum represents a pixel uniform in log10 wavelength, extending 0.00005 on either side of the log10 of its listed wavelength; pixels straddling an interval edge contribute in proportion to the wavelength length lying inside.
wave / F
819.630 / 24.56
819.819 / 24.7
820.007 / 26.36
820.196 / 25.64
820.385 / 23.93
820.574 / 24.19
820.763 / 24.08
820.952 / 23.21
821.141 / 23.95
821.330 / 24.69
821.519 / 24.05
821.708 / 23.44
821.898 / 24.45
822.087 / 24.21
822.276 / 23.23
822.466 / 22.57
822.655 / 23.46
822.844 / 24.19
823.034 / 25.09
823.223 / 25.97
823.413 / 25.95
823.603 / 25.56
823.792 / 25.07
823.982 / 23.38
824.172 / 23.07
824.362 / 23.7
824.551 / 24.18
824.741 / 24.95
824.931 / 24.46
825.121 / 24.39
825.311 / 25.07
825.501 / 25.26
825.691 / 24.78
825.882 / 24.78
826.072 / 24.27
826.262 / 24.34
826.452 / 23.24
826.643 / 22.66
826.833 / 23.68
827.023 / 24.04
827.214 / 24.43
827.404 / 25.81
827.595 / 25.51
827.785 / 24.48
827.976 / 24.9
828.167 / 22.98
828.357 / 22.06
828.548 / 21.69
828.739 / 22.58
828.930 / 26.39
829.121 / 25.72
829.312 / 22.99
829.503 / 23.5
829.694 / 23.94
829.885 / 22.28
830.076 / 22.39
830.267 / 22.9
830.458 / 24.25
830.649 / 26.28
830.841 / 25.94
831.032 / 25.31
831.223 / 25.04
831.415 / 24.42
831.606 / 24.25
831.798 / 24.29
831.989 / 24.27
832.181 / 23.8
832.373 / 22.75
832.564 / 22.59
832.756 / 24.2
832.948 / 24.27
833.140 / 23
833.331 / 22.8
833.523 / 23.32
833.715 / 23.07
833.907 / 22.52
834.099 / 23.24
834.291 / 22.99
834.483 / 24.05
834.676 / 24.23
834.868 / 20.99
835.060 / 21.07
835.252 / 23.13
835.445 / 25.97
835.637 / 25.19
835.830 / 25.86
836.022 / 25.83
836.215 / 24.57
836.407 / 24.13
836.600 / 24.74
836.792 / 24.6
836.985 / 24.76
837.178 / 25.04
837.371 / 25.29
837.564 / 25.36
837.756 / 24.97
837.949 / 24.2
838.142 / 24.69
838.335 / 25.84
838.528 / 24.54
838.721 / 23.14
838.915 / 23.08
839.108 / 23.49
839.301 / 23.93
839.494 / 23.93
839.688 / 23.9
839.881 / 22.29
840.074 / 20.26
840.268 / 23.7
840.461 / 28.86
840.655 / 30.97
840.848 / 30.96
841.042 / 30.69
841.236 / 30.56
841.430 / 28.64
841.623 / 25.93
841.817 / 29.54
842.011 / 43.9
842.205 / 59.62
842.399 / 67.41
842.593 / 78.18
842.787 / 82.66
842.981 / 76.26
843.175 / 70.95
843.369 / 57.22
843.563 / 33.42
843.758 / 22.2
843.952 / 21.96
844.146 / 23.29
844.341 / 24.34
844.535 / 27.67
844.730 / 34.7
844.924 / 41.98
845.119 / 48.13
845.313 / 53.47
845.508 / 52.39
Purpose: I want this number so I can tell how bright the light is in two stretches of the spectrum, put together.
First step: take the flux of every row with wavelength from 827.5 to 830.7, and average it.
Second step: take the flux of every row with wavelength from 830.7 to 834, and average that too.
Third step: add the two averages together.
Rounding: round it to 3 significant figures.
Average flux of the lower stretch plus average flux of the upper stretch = 47.7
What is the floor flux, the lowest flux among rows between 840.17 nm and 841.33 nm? 23.7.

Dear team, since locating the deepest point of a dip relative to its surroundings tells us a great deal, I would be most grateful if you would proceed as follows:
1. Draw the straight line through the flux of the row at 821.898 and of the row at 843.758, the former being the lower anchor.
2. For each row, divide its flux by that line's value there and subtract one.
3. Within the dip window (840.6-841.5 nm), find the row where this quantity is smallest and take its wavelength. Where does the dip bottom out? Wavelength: 841.430 nm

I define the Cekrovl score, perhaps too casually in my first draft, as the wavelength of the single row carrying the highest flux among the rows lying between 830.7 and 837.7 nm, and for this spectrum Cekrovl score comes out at 835.445 nm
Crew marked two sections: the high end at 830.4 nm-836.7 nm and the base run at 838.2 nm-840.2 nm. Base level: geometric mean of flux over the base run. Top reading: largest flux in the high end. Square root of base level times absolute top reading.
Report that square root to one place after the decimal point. 24.8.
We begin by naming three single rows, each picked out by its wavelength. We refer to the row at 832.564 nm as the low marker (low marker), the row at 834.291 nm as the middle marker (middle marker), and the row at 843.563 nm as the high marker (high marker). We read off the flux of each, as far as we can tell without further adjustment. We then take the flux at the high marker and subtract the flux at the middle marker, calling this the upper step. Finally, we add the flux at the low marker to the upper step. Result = 33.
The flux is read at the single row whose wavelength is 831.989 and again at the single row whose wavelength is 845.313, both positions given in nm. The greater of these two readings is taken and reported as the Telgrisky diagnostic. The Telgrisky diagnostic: 53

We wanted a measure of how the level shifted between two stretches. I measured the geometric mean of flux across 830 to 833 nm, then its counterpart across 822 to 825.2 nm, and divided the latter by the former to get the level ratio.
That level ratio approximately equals 1.006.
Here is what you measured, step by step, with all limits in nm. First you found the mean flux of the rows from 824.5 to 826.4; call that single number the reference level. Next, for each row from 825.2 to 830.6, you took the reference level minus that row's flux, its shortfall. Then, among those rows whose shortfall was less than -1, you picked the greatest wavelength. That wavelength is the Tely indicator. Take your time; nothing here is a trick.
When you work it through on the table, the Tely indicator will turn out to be 829.121 nm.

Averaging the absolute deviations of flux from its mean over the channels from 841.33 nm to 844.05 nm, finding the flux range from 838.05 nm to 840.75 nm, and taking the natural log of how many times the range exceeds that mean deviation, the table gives -1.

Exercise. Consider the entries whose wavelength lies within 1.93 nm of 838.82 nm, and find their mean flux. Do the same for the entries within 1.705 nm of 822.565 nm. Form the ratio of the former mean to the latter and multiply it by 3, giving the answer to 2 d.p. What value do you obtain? 3.05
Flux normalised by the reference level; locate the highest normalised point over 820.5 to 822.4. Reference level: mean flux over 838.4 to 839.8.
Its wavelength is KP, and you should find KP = 821.330 nm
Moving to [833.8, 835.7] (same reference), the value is 835.445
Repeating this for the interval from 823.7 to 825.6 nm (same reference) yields 825.501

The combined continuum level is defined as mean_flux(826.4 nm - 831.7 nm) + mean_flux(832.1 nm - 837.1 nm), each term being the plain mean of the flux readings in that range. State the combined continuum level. 47.8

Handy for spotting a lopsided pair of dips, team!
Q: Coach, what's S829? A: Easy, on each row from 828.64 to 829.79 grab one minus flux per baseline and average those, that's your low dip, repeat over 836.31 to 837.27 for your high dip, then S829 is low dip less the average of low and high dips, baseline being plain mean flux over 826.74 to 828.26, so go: 0.010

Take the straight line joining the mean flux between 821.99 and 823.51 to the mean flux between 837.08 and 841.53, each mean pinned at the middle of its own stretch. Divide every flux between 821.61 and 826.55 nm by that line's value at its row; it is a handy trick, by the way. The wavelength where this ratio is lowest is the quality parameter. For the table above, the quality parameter 822.466 nm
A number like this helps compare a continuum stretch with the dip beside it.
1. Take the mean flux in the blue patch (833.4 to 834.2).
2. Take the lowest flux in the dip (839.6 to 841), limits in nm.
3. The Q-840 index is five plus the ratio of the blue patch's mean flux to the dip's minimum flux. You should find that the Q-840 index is 6.14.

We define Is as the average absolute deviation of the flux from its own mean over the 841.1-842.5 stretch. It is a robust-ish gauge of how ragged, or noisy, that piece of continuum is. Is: 13.9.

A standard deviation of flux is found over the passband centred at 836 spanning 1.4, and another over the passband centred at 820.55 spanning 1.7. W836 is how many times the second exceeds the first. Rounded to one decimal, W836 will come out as 1.3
